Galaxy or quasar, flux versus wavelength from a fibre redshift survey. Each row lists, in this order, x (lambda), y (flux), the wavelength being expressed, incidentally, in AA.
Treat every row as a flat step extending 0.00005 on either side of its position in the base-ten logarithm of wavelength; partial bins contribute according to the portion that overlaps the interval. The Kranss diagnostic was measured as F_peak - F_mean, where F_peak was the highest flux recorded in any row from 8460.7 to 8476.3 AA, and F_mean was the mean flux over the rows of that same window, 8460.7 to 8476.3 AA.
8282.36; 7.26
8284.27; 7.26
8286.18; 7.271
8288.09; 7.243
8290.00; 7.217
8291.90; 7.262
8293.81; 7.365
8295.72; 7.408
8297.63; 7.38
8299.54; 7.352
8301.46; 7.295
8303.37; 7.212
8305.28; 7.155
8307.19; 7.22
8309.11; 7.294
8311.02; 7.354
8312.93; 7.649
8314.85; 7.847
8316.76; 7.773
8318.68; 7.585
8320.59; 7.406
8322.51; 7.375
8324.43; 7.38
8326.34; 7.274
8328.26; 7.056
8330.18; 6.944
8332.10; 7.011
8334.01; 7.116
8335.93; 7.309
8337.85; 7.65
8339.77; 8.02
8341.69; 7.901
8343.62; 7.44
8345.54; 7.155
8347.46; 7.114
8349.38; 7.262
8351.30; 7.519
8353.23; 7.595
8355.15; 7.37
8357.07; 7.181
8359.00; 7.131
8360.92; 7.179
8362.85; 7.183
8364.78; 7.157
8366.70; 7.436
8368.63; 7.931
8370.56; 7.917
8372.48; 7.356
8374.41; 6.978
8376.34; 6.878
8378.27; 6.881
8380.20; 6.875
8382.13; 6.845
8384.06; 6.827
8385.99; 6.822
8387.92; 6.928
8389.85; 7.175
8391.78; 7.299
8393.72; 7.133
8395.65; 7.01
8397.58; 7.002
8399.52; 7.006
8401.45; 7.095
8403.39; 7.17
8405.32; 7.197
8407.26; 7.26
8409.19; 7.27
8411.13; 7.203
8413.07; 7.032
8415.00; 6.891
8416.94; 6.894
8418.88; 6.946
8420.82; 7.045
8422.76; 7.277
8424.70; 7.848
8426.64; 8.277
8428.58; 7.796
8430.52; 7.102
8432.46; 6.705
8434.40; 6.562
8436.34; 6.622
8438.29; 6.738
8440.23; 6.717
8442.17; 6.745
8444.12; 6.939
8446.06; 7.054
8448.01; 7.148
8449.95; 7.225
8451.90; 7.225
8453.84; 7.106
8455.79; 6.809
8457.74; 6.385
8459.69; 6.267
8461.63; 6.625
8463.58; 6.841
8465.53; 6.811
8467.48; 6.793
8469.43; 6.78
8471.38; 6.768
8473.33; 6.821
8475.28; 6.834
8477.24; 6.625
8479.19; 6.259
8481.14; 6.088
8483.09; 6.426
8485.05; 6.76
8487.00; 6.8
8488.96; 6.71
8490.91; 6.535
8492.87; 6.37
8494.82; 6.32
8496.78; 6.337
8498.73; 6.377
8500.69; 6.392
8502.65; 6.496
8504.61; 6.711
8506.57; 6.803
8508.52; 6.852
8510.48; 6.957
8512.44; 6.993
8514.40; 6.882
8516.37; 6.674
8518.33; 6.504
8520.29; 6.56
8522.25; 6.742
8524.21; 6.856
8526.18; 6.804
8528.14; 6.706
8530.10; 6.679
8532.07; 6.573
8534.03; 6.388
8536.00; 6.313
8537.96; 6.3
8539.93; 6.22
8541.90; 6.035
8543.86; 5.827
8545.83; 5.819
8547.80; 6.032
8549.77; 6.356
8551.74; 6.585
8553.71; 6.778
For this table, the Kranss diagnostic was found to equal 0.1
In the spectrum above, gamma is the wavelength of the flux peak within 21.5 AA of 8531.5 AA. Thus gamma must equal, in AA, 8512.44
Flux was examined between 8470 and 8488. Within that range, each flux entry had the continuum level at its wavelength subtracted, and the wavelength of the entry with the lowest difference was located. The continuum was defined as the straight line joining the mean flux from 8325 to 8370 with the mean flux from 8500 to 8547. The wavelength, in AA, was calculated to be 8481.14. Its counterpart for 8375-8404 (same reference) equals 8384.06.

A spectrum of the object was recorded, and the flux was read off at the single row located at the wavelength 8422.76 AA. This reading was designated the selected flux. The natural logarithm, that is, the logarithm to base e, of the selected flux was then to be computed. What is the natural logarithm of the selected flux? 1.98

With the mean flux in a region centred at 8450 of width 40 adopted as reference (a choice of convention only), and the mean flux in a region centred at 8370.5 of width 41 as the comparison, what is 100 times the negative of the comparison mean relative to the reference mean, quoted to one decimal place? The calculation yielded -105.6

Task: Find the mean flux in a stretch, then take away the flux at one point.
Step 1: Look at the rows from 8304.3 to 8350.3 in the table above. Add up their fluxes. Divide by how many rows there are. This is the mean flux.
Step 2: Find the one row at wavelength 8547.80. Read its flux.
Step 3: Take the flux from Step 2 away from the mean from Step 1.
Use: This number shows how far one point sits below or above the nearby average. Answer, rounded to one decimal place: 1.4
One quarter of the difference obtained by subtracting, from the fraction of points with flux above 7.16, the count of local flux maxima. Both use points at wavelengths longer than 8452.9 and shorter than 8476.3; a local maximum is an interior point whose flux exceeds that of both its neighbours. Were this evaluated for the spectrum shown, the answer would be -0.25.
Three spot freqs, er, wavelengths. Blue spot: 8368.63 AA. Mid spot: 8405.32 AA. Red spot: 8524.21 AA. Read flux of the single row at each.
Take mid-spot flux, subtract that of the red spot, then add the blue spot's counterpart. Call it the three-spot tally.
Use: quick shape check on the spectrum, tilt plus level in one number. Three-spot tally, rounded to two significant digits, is 8.3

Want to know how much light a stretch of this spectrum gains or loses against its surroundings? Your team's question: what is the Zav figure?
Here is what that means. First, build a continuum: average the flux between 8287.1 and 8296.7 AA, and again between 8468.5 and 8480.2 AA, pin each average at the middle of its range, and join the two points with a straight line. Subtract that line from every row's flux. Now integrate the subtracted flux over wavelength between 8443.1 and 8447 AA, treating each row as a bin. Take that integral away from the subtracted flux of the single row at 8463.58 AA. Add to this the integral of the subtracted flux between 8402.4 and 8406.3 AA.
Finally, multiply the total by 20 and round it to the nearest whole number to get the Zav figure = 6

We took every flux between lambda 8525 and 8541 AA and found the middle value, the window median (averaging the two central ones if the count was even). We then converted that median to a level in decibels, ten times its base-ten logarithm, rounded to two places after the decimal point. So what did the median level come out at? 8.12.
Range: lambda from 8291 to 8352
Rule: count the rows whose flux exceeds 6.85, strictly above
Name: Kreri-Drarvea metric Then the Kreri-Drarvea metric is 32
